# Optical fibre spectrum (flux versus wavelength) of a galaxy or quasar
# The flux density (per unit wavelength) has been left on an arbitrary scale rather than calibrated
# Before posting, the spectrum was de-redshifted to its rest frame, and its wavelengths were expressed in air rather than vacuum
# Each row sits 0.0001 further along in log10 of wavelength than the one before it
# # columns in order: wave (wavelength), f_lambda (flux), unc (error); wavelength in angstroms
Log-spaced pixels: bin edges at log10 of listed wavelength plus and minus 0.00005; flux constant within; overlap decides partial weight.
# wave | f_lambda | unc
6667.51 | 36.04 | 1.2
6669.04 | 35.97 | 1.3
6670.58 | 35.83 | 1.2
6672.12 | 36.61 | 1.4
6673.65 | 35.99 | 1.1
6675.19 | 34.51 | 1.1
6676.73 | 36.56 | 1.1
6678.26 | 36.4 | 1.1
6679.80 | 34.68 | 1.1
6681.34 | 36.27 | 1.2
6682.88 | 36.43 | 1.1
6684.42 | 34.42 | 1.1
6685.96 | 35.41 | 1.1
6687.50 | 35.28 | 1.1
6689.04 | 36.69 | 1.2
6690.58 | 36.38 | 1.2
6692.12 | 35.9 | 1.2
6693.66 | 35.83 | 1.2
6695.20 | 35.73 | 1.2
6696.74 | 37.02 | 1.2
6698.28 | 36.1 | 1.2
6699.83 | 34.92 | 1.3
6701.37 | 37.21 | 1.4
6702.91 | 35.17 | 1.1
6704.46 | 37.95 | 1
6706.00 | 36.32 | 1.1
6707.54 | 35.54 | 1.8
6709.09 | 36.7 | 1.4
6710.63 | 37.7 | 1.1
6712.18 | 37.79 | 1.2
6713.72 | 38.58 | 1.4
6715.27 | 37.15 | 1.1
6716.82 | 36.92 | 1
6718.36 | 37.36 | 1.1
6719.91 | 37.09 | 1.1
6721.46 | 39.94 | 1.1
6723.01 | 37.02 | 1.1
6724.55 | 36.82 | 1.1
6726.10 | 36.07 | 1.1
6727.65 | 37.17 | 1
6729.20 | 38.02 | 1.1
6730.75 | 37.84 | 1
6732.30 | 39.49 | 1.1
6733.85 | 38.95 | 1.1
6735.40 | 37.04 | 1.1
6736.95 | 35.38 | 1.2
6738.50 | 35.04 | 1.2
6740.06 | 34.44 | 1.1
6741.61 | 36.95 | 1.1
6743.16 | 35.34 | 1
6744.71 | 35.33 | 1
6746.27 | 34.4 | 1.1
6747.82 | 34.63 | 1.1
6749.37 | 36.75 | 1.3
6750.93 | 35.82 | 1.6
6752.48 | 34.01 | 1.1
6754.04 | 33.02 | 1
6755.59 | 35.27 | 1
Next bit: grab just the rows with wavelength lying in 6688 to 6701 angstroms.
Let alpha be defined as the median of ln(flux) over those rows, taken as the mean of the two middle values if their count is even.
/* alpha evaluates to 3.58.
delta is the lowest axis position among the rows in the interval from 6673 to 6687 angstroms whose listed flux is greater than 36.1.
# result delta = 6676.73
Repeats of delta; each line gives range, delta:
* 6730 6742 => 6730.75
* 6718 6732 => 6718.36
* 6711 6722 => 6712.18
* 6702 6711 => 6704.46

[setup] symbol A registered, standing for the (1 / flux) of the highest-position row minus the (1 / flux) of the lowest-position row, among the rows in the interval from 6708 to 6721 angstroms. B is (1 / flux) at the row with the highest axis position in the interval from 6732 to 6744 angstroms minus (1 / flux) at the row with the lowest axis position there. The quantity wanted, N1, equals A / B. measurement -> 0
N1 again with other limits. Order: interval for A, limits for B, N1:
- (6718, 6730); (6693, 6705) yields 0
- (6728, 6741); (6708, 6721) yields -10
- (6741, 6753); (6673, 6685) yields 2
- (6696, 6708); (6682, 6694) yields 2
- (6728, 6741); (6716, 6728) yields -15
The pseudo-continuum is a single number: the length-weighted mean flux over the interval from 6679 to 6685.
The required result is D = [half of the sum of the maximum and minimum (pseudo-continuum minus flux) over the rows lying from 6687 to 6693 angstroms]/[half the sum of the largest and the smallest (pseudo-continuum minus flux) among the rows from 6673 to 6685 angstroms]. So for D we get 13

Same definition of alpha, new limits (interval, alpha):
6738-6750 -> 3.56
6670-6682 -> 3.59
